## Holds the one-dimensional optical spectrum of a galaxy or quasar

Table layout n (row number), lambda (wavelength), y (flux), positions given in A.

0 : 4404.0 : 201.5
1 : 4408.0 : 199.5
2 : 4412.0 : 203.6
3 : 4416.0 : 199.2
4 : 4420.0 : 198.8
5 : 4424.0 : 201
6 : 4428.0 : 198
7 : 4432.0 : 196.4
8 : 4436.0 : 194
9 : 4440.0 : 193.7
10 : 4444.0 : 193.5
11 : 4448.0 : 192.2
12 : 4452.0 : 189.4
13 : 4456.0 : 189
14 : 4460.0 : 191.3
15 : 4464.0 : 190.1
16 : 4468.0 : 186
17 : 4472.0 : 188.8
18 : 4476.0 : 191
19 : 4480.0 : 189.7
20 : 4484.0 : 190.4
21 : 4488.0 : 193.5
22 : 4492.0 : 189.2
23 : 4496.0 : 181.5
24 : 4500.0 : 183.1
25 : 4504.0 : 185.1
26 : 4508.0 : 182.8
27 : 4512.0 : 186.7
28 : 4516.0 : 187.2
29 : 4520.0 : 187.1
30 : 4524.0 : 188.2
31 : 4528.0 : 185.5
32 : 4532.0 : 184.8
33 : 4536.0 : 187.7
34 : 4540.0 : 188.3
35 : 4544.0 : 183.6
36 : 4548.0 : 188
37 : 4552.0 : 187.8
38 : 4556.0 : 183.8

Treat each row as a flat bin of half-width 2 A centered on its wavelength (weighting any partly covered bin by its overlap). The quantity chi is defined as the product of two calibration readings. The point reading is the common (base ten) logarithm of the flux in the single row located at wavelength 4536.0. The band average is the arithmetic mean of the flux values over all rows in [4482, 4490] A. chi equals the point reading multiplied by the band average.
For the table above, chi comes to 436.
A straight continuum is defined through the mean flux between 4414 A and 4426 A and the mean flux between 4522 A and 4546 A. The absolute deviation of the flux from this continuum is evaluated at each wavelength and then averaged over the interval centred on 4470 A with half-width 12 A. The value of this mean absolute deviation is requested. 4.34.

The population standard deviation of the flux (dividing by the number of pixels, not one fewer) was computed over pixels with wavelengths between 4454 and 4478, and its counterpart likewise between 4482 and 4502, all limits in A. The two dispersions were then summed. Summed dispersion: 6.3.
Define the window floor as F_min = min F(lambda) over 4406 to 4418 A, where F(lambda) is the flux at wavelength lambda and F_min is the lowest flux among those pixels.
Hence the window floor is 199.2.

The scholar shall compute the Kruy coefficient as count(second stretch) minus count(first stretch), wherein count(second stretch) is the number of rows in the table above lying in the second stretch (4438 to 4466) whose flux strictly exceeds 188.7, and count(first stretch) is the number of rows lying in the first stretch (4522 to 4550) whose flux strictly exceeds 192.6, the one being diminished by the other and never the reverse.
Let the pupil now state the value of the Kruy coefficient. 7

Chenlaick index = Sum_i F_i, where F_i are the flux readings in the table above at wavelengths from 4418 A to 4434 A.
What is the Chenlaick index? 794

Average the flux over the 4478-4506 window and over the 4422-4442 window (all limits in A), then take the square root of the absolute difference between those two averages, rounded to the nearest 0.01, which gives 3.02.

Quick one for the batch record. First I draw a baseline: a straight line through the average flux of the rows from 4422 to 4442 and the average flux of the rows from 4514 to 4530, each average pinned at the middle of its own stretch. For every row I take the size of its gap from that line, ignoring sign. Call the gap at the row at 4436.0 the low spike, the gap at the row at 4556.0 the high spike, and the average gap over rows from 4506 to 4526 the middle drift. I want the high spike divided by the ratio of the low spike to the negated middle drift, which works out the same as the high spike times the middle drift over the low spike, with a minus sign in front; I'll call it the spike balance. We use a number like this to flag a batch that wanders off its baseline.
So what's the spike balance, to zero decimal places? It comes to 0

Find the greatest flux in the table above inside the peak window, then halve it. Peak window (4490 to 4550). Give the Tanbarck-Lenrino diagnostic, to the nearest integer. 95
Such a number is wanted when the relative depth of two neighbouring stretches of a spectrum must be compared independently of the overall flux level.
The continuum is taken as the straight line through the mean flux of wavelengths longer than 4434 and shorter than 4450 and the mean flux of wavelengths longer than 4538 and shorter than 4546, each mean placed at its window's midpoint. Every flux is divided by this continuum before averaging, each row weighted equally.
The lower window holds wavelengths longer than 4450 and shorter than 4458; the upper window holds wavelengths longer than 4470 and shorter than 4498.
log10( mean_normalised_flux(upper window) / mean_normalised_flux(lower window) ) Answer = 0.005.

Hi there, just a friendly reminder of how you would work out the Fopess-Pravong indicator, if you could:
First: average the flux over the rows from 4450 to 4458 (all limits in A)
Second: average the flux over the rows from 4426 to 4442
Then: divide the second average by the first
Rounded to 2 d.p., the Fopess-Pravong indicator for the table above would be 1.03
